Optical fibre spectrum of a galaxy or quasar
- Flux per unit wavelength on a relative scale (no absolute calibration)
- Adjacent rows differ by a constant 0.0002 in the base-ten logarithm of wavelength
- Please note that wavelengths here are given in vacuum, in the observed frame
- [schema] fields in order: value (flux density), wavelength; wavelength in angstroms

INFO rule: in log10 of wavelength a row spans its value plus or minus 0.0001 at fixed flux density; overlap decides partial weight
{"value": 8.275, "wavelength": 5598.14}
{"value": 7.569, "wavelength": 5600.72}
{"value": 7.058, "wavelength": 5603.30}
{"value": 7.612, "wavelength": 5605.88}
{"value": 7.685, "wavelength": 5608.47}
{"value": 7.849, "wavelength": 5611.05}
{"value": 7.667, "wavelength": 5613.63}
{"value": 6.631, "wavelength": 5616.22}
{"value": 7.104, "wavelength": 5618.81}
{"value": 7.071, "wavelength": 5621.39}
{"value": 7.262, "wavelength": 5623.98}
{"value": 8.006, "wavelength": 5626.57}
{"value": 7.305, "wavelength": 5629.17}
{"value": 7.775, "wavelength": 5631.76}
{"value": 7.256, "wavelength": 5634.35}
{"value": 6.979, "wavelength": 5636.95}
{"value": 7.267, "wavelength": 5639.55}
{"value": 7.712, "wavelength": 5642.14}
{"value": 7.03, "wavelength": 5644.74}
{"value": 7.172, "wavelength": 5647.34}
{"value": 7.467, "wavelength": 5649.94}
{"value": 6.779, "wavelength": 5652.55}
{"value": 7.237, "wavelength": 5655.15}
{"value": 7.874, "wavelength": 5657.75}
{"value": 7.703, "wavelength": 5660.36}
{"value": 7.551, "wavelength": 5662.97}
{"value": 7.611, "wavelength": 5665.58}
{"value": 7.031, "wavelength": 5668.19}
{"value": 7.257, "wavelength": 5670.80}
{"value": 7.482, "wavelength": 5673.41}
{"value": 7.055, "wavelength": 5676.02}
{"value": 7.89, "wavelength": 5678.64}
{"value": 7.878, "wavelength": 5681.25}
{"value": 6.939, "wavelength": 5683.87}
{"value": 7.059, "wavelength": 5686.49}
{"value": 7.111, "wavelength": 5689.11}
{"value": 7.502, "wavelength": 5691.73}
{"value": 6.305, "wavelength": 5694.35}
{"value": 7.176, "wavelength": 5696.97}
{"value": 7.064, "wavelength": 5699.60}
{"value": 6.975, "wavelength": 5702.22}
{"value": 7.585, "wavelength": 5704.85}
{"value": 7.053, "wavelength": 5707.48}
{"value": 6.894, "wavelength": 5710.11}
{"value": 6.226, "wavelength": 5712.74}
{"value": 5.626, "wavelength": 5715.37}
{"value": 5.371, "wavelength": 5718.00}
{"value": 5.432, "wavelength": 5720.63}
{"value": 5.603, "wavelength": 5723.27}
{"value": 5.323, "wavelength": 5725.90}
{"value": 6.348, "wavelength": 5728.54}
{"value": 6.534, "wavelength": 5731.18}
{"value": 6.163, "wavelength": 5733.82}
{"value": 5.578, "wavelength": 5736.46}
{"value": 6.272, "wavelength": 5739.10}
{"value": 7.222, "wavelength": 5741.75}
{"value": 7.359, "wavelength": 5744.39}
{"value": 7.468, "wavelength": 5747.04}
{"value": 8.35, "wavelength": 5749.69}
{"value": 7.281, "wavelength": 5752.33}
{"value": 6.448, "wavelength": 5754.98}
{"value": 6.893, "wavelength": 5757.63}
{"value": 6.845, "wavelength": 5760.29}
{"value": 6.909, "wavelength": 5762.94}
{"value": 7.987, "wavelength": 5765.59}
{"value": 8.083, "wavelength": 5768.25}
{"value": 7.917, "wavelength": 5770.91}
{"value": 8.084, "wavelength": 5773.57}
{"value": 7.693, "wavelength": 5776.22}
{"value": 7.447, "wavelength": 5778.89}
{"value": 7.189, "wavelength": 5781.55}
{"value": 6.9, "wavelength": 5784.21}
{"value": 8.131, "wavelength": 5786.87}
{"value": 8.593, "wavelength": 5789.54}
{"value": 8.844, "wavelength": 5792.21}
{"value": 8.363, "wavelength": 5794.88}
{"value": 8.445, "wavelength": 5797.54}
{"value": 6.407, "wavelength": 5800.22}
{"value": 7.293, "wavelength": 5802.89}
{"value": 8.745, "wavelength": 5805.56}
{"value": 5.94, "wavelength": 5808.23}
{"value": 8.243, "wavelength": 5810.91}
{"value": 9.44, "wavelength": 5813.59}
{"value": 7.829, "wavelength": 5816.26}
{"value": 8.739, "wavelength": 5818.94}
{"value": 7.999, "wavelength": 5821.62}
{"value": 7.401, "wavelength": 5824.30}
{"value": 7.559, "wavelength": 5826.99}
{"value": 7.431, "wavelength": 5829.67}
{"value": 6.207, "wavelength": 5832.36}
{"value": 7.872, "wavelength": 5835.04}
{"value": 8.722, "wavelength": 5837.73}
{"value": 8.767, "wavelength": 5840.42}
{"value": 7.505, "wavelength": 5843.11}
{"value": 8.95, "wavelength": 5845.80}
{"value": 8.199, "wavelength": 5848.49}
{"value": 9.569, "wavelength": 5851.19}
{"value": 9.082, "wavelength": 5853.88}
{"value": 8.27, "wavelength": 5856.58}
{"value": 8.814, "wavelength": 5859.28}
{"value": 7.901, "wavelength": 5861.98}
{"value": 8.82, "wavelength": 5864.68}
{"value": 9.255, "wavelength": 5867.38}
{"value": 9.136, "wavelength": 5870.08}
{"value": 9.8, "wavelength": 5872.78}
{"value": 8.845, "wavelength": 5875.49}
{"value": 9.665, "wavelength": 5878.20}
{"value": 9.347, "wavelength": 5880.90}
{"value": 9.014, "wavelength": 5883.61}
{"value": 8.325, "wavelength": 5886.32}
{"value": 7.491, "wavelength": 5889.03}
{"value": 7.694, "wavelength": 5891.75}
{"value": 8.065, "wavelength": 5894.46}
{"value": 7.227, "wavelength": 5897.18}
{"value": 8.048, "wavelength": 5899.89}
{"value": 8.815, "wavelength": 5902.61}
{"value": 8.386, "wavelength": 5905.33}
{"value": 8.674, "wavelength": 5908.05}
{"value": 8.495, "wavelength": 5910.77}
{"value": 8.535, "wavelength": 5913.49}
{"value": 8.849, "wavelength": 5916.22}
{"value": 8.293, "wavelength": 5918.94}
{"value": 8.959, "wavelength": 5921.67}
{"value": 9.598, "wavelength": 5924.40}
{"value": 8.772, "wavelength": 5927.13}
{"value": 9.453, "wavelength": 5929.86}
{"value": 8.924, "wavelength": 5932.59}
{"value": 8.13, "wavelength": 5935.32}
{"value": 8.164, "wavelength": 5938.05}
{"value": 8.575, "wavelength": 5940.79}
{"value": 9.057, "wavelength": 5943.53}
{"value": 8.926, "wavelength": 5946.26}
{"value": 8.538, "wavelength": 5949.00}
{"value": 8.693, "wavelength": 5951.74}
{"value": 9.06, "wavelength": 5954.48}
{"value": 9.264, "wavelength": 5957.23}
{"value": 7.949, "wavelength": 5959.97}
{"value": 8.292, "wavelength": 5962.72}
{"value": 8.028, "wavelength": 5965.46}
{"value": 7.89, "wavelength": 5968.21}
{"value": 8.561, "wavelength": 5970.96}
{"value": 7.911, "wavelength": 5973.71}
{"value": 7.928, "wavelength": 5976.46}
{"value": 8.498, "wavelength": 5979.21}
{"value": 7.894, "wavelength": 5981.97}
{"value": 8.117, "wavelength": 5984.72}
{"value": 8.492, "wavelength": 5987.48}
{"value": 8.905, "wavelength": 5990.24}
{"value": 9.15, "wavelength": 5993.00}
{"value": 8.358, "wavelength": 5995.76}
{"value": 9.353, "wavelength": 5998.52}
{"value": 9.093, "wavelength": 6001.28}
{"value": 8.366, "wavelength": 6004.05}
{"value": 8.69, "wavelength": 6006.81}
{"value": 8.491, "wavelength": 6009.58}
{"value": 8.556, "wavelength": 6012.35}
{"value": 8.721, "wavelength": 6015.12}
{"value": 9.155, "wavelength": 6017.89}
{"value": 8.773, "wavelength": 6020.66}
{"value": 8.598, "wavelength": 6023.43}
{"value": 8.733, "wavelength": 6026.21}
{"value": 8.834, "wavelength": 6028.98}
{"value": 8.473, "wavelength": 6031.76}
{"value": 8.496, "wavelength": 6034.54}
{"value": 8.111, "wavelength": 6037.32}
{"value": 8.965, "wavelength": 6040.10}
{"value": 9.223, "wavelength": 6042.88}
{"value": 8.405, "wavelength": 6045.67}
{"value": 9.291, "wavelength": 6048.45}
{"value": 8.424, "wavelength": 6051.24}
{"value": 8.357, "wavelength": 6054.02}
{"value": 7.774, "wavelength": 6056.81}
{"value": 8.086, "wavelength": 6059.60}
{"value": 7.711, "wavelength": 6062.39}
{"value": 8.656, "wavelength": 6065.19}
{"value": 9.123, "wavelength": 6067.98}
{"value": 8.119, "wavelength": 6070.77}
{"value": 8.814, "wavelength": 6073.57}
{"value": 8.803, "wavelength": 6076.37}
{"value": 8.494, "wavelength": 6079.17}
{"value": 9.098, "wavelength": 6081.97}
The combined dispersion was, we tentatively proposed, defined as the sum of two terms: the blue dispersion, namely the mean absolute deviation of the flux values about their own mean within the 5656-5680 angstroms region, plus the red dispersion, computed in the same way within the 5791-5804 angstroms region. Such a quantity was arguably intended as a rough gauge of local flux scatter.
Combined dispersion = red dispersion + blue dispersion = 1.1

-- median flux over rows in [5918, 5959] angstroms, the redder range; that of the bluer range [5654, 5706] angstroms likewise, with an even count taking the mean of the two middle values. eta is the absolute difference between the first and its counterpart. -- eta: 1.7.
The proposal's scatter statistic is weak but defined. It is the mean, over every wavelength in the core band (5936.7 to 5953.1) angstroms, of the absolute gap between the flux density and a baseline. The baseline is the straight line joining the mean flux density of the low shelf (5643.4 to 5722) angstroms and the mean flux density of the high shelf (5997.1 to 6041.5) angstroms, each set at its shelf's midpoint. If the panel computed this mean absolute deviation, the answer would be 0.36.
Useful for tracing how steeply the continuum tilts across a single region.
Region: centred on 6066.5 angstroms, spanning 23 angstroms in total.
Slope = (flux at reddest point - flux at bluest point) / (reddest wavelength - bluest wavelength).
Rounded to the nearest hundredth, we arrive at 0.05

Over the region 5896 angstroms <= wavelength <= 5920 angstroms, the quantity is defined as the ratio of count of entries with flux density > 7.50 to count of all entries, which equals 0.89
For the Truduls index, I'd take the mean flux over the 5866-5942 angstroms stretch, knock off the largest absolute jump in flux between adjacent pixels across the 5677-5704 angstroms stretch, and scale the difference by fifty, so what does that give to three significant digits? 373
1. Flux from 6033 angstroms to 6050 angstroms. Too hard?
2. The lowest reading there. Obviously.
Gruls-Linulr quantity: 8.111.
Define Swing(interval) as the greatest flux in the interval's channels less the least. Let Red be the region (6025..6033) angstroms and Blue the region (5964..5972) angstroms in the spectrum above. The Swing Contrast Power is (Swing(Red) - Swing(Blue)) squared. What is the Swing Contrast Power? 0.10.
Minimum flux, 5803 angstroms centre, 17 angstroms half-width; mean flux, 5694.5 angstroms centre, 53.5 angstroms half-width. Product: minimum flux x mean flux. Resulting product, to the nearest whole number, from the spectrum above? 41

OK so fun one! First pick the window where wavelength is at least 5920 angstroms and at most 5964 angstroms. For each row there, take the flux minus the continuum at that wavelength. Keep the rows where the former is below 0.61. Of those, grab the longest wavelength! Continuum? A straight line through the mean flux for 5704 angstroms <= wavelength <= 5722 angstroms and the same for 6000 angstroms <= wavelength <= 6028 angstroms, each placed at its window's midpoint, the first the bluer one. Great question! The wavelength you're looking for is 5962.72 angstroms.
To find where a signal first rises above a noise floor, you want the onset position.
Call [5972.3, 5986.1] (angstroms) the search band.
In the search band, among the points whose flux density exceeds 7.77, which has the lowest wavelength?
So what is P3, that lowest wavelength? 5973.71 angstroms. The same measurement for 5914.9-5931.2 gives 5916.22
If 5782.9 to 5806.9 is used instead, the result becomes 5786.87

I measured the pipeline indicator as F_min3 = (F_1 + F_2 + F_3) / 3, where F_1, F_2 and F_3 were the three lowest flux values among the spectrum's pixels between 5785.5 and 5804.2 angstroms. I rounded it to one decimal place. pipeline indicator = 7.3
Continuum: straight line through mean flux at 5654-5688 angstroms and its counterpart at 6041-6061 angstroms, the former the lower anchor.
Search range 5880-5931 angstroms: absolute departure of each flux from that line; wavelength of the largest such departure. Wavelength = 5924.40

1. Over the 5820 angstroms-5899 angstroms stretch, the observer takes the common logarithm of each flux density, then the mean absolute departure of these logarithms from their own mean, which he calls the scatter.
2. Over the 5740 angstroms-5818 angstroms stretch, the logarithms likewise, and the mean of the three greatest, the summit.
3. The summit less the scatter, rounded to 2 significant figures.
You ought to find 0.92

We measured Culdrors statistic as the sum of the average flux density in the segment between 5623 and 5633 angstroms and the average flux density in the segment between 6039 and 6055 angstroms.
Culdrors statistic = 16.4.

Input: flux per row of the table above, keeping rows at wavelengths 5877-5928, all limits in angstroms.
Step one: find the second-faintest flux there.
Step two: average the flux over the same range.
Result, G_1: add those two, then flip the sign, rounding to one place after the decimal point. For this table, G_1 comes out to -16.0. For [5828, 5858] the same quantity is -15.7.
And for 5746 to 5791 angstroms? -14.4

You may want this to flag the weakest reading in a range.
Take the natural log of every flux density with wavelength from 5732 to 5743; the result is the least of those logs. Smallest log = 1.72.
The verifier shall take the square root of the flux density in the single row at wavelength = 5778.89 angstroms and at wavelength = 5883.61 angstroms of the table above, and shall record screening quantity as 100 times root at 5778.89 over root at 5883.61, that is 91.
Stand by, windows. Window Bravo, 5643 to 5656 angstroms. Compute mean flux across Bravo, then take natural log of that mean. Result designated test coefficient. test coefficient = 1.97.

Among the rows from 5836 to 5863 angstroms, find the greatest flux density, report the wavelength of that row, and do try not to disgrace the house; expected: 5851.19 angstroms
